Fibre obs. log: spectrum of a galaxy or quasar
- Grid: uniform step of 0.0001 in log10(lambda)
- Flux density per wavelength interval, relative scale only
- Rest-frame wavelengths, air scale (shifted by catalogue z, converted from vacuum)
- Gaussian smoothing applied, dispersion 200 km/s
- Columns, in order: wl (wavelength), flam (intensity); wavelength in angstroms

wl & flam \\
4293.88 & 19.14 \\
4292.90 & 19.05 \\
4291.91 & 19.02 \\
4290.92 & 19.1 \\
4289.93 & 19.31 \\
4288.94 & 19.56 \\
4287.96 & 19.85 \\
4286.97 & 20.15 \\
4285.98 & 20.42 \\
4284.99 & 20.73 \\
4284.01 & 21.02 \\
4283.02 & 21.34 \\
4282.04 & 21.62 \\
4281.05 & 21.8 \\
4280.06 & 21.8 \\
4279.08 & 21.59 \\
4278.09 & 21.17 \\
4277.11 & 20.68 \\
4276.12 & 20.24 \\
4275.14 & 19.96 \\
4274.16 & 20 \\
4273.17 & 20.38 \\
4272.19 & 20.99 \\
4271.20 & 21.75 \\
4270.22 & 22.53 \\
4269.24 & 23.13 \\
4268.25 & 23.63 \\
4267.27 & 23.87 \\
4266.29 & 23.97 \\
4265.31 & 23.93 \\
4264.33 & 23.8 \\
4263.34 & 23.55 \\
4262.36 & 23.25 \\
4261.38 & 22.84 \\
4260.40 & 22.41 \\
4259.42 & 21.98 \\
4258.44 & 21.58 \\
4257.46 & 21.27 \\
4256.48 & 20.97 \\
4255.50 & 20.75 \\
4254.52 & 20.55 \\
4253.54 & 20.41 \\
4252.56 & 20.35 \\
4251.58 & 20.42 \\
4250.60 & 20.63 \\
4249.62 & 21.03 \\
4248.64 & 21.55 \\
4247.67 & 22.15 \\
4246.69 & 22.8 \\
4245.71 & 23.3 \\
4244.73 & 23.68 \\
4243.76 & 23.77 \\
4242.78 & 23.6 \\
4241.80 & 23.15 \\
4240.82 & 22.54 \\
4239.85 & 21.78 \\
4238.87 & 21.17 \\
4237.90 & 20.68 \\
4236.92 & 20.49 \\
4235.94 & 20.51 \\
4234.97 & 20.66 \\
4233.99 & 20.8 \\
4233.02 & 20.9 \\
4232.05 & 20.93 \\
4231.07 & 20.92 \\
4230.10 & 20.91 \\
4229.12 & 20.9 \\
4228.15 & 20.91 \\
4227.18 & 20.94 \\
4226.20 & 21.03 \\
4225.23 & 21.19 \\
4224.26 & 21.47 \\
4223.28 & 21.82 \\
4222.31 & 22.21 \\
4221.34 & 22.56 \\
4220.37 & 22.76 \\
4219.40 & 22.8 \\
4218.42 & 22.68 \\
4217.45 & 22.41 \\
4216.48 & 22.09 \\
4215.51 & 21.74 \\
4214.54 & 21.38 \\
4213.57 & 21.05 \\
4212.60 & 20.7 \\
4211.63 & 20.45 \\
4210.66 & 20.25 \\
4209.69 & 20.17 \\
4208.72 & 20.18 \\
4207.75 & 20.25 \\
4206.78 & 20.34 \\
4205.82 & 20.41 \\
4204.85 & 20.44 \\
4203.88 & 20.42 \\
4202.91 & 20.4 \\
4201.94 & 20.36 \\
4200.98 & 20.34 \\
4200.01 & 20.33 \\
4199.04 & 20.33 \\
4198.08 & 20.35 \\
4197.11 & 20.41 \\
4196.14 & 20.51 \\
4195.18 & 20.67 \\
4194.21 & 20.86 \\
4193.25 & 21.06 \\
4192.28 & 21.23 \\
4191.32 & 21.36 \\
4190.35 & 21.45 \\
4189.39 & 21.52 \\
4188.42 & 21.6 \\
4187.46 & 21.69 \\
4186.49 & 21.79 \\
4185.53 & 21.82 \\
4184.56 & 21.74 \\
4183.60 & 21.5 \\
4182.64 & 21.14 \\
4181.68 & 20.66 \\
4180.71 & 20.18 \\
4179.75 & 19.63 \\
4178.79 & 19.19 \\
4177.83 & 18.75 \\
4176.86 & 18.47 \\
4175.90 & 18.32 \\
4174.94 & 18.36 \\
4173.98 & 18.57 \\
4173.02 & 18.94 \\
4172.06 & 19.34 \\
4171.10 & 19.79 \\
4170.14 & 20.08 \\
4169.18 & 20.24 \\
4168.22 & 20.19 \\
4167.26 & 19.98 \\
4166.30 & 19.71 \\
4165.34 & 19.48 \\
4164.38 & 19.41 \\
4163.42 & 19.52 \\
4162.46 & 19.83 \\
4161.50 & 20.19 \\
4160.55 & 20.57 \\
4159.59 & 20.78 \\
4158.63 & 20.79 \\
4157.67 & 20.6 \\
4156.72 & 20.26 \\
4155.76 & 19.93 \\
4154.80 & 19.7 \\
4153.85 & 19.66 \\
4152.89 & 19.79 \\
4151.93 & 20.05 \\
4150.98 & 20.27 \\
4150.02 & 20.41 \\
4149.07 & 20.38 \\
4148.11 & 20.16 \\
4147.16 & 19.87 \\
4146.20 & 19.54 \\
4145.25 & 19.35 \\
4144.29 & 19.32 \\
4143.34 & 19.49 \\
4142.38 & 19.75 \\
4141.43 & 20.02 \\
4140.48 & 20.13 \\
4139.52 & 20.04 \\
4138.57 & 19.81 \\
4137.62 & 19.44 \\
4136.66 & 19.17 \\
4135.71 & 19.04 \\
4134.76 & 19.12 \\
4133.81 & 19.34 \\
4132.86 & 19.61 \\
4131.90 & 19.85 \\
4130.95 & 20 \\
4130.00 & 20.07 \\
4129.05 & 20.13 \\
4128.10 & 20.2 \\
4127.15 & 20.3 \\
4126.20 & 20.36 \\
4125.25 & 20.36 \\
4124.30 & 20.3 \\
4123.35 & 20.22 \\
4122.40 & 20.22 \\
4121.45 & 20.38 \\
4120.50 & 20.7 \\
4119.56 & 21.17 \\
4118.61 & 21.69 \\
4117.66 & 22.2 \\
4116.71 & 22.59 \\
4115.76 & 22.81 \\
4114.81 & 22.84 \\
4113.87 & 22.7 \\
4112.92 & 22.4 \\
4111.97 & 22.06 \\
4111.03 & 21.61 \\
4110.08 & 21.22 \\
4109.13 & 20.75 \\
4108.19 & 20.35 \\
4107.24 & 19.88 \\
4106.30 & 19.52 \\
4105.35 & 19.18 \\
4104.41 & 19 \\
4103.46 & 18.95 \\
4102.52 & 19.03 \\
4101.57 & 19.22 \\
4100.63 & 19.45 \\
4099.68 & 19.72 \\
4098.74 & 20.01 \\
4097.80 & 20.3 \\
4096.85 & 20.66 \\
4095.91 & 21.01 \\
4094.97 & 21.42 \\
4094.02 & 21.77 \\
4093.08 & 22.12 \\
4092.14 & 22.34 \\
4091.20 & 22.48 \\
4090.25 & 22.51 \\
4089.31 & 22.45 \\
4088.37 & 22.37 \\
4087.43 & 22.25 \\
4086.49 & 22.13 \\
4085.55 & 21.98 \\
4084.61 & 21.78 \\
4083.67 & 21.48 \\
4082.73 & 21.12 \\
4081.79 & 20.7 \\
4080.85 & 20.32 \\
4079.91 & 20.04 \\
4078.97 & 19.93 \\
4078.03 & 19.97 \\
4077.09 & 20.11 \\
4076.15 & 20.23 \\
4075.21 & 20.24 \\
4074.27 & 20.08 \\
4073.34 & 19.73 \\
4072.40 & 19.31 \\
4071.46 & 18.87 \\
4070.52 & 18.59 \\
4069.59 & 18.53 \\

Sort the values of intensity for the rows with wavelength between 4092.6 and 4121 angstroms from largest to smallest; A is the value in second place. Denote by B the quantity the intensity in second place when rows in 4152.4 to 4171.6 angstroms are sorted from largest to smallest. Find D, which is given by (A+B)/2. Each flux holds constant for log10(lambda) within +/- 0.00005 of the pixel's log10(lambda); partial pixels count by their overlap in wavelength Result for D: 21.8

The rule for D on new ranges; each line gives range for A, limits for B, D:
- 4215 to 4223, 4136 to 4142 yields 21.4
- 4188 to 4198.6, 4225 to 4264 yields 22.6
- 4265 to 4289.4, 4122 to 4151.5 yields 22.2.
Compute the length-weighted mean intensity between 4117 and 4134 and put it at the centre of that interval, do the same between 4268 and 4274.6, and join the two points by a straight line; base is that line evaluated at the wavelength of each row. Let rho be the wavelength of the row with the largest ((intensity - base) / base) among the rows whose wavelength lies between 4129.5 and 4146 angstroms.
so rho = 4130.00 angstroms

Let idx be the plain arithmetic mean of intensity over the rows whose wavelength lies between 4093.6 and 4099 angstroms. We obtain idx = 20.9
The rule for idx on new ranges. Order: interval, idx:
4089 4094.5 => 22.3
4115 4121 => 21.9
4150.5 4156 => 19.9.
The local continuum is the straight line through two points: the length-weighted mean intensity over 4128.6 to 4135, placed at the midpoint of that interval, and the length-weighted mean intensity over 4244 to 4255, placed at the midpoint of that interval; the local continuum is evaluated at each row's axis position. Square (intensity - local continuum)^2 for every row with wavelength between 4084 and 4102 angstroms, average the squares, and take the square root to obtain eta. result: 7.7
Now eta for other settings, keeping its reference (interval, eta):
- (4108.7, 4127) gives 6.0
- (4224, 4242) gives 0.8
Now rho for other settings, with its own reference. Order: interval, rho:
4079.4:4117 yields 4114.81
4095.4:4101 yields 4095.91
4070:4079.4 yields 4075.21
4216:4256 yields 4243.76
